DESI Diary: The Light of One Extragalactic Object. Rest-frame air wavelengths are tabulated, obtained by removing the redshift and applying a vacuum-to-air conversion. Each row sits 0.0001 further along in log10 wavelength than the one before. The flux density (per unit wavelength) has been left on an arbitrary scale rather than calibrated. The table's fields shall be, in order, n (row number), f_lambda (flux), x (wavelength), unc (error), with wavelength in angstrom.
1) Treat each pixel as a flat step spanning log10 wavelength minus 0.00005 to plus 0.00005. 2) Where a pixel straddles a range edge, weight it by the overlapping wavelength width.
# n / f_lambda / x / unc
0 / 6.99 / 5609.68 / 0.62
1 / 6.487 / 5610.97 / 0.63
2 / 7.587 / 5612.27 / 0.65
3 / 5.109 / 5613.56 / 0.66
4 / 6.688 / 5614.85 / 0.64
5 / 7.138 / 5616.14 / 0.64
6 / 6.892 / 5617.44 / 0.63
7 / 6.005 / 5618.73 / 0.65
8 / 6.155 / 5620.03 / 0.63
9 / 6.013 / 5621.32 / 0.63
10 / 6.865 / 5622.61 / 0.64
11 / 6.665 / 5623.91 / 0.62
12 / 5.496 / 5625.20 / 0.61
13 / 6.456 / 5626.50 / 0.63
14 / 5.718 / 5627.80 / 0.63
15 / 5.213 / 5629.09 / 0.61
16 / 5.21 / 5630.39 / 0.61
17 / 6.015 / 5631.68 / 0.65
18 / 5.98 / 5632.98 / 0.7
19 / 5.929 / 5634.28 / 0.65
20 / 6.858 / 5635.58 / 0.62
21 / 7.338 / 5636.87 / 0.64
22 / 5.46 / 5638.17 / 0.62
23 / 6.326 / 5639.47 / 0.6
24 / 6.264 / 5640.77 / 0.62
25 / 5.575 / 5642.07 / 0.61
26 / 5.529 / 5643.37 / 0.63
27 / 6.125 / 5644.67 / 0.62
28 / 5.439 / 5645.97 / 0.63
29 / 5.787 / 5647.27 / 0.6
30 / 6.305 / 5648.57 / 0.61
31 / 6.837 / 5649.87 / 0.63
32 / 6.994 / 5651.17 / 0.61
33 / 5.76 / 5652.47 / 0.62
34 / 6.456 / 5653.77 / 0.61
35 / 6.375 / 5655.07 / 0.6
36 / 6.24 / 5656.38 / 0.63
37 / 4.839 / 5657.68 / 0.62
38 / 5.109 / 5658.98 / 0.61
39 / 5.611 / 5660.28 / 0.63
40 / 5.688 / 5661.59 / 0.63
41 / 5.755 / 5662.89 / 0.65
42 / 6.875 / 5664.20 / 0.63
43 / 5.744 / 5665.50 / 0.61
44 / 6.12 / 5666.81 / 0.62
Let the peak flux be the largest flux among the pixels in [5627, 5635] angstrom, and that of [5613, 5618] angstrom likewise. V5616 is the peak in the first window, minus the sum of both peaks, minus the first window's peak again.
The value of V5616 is -13.2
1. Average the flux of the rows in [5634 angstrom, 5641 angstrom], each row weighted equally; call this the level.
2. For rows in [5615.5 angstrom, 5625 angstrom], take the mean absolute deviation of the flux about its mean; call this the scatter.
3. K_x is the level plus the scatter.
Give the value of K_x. 6.8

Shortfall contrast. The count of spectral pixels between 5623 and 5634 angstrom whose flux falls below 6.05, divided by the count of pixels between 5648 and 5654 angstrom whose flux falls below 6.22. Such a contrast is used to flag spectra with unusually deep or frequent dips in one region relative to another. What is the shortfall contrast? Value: 6.0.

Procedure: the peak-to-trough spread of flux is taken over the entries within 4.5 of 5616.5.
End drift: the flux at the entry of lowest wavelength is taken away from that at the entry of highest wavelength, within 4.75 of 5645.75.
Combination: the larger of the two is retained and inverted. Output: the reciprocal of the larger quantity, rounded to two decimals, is 0.40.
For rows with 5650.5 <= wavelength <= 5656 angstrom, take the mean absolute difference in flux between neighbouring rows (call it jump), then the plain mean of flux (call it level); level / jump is 9.5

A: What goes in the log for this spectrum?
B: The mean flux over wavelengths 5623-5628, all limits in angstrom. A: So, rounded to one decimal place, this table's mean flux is 6.1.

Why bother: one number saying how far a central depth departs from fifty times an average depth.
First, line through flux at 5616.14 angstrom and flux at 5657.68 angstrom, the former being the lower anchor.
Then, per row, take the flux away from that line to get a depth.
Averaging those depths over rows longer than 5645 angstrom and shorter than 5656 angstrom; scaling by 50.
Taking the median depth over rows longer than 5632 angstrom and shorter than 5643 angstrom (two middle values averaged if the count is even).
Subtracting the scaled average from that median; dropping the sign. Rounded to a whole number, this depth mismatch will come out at 50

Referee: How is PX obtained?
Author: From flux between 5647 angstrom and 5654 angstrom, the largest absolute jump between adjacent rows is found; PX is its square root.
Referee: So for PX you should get 1.11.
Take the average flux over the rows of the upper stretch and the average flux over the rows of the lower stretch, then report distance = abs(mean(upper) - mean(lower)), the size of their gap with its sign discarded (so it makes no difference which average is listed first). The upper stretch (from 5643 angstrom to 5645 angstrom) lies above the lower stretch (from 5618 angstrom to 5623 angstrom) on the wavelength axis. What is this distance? 0.43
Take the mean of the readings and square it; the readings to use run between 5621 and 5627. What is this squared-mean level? 40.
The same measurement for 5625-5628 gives 35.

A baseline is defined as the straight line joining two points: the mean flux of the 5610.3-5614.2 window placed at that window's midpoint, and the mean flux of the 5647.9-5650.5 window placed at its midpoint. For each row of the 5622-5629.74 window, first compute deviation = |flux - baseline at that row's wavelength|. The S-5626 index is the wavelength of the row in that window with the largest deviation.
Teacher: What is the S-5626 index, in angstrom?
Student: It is 5629.09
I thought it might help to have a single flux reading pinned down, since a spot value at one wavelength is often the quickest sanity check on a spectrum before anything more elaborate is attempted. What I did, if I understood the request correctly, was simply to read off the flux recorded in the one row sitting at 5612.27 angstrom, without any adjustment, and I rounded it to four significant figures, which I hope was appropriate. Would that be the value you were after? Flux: 7.587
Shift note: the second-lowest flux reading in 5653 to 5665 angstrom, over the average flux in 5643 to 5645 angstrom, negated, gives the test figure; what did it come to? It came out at -0.88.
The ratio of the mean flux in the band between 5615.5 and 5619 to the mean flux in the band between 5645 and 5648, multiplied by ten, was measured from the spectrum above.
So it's 11.9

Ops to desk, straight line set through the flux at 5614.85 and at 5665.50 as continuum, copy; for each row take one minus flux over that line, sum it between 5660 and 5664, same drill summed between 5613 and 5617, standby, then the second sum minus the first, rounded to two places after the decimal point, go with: 0.10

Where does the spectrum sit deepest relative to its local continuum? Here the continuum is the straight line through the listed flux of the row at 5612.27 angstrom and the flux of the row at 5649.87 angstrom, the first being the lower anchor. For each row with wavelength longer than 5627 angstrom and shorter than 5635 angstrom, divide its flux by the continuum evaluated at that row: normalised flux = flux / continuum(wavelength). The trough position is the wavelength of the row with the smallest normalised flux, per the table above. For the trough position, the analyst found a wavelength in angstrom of 5629.09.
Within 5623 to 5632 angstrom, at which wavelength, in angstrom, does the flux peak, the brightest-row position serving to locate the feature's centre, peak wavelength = 5623.91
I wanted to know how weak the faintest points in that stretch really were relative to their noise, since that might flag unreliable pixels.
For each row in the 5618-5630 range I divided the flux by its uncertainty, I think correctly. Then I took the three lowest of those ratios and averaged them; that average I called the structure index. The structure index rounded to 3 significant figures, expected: 8.88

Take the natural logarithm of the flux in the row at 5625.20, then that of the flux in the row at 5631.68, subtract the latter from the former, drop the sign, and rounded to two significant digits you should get 0.090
